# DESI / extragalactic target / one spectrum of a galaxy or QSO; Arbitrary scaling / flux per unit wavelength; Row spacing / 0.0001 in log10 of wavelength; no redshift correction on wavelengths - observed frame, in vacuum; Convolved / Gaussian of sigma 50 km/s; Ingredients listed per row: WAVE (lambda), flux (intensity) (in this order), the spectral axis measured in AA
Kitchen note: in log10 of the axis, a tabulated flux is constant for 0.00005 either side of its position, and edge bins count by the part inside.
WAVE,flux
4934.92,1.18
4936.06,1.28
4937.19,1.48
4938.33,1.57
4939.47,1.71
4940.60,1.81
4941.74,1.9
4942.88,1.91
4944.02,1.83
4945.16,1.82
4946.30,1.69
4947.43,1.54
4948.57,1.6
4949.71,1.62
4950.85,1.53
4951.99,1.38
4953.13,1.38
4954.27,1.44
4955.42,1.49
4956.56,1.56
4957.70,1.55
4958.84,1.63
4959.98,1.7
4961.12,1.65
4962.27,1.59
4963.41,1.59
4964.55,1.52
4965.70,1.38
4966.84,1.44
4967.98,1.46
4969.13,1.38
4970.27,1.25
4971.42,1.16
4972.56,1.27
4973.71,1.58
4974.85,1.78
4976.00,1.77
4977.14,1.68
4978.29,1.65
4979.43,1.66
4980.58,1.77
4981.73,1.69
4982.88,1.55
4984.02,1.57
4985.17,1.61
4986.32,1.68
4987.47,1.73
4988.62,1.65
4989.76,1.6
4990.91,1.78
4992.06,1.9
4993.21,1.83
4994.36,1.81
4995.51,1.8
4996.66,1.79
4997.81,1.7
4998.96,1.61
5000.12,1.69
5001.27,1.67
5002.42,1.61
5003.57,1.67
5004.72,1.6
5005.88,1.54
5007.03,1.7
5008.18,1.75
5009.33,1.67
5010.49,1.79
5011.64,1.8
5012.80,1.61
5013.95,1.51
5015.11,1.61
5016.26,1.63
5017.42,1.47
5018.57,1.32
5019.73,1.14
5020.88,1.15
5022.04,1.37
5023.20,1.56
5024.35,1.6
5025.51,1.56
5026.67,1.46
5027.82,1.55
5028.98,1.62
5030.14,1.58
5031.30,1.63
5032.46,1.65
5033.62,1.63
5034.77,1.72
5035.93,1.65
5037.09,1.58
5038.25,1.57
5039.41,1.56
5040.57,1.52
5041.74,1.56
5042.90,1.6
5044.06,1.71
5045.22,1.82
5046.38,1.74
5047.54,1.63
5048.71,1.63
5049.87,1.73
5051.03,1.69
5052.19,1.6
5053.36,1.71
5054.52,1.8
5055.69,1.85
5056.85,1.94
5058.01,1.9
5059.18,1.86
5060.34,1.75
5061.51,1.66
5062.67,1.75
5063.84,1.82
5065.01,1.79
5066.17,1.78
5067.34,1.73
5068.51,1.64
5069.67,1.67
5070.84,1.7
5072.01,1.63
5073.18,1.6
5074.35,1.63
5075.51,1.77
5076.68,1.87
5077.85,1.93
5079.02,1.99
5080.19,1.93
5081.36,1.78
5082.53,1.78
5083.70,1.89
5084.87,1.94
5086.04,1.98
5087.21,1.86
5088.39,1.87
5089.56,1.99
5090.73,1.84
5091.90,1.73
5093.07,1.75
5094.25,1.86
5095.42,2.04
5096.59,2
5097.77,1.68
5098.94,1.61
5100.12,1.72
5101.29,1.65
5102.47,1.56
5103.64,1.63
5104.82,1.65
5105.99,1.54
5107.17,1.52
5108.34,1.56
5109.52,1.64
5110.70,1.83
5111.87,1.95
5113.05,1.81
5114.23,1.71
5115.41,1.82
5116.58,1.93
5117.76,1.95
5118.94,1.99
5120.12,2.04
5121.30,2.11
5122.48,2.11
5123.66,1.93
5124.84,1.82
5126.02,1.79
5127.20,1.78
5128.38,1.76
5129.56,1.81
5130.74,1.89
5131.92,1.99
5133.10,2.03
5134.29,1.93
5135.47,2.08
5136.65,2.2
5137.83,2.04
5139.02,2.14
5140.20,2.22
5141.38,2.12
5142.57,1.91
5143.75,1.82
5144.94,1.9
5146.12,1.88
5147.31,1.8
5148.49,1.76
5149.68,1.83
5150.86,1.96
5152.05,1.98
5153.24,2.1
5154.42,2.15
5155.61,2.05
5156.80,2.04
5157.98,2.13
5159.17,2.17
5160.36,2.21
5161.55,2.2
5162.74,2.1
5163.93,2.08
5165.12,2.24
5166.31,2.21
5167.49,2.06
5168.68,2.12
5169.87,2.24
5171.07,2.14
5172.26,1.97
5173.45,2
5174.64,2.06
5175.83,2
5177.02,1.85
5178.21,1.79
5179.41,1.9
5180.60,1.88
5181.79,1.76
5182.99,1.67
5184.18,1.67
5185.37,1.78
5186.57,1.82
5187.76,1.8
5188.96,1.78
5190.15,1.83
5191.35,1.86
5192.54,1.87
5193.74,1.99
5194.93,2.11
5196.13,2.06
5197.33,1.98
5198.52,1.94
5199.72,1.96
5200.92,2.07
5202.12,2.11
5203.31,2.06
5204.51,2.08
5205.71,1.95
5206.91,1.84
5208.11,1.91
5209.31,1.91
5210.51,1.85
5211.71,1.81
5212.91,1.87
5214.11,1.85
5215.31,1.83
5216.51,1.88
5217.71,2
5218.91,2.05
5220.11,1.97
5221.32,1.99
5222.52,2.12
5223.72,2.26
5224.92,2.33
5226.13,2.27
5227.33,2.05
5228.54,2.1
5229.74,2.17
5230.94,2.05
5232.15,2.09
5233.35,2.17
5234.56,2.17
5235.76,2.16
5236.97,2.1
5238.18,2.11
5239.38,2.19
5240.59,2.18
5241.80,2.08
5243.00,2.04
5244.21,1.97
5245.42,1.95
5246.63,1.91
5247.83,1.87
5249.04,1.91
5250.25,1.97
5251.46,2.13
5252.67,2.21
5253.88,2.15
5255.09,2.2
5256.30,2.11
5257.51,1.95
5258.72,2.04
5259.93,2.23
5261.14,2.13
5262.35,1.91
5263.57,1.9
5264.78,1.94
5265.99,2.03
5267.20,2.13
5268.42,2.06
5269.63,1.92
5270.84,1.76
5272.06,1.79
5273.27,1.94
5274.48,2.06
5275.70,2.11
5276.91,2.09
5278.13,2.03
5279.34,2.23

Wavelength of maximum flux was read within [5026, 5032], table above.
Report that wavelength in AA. 5031.30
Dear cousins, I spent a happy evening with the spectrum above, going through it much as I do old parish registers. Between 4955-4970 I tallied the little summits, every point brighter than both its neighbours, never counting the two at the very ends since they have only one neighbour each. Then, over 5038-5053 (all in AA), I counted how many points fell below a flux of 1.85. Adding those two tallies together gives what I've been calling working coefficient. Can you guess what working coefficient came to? 16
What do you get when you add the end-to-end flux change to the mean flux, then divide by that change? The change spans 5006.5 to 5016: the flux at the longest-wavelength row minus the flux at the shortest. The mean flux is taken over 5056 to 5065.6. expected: -19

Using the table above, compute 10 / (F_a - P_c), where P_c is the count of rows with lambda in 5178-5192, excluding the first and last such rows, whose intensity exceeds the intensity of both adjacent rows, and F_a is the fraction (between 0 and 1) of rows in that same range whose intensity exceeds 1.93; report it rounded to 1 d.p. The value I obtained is -5.0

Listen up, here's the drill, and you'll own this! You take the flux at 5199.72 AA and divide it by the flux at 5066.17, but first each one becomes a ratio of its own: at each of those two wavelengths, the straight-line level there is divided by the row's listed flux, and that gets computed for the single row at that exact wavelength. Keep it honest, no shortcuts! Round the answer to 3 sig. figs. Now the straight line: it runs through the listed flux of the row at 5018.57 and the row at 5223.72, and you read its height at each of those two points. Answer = 1.27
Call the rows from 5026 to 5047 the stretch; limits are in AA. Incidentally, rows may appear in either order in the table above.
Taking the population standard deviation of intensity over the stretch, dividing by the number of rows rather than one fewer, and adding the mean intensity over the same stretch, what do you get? 1.70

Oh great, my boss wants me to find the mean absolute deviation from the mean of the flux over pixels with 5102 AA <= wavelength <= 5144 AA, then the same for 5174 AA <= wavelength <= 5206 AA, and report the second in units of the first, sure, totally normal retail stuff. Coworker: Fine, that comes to 0.7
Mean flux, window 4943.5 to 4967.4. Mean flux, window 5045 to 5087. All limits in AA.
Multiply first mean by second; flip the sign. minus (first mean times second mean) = -2.78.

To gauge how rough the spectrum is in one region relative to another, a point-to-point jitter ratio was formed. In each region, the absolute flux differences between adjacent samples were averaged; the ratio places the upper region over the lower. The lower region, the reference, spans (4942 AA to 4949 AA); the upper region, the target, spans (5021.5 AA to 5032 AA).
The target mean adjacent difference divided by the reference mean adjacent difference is 0.90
